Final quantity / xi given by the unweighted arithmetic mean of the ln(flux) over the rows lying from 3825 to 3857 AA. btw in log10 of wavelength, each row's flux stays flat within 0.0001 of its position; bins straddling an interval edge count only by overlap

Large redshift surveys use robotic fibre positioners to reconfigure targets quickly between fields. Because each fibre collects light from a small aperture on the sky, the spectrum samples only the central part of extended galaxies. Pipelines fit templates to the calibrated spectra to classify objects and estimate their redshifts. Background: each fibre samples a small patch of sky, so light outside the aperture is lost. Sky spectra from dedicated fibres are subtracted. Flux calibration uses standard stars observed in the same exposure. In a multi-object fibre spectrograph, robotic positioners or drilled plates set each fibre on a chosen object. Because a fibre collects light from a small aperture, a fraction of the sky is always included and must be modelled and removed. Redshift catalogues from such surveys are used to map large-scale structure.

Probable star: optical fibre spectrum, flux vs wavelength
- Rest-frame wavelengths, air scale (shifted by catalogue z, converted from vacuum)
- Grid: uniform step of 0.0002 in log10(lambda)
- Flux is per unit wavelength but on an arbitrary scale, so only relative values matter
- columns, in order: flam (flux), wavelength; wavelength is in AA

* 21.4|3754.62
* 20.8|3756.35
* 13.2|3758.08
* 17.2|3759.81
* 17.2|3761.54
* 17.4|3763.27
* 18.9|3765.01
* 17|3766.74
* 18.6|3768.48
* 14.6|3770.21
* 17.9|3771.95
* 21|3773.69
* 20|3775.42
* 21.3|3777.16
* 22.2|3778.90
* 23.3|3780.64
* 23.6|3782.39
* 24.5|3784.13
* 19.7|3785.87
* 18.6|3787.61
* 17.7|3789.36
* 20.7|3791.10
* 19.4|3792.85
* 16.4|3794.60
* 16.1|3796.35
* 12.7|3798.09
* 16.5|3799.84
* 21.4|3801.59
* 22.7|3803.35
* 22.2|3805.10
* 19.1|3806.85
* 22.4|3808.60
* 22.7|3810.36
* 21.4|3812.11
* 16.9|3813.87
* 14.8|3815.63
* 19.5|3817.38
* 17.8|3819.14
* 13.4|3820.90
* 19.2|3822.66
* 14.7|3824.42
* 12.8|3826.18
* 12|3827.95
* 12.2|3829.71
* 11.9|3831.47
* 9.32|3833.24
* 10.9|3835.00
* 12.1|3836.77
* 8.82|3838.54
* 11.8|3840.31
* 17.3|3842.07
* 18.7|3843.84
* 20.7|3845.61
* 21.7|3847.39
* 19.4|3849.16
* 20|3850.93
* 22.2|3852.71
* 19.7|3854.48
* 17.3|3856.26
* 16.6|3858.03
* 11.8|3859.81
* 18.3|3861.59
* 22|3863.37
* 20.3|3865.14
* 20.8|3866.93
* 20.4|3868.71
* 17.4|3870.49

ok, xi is 2.70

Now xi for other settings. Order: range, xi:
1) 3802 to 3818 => 3.00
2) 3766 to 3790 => 2.99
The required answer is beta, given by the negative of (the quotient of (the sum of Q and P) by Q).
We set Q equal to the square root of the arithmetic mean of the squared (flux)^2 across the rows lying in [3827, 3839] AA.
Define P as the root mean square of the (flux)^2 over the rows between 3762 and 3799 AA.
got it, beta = -4.08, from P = 390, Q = 127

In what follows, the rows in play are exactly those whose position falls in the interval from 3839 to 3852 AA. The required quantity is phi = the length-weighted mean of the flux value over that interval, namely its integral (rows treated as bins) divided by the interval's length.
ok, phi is 18.2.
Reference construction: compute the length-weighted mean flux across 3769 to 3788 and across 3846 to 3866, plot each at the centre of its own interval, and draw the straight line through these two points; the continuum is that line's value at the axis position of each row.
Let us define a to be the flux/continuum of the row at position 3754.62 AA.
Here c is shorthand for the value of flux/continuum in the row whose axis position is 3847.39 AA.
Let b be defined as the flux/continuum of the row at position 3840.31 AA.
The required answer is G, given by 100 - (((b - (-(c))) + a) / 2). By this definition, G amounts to 98.6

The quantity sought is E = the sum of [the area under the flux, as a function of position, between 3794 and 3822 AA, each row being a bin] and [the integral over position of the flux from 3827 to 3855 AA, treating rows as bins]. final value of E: 953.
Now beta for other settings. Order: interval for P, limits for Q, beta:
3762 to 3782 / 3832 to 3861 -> -2.24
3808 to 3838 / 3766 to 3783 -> -1.70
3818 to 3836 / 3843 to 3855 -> -1.49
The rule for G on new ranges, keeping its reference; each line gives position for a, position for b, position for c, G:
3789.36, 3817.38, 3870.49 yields 98.6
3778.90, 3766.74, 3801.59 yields 98.5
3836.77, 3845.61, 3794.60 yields 98.7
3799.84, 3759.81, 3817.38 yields 98.7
